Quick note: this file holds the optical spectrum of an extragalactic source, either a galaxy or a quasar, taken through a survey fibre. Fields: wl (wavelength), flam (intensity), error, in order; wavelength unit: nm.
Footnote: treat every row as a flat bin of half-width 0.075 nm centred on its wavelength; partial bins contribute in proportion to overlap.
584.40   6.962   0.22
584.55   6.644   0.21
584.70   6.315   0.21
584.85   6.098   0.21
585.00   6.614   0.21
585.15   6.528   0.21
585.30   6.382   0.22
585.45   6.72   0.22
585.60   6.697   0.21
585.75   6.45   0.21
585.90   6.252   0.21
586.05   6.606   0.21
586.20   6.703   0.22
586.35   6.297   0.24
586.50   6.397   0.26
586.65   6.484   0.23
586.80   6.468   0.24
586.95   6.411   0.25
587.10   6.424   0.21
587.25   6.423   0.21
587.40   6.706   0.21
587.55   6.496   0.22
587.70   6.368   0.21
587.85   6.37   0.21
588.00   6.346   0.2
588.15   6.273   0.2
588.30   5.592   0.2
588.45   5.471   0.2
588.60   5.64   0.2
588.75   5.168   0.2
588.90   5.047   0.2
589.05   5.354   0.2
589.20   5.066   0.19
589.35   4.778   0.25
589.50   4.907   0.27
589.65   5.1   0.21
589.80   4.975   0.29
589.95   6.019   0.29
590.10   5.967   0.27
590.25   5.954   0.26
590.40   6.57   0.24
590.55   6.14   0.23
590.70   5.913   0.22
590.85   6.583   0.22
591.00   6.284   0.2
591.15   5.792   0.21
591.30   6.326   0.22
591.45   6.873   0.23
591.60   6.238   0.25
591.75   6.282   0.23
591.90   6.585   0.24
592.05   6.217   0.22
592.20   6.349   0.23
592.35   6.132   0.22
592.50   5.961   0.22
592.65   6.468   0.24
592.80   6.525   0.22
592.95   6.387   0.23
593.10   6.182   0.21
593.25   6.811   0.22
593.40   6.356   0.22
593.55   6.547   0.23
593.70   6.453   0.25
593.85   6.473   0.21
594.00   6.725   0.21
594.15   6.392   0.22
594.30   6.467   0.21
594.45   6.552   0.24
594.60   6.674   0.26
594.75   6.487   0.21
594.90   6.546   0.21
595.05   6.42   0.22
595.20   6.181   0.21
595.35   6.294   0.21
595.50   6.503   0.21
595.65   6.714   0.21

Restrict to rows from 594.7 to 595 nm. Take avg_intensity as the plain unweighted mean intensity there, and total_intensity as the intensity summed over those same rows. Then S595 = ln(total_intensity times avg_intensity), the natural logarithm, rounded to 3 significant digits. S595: 4.44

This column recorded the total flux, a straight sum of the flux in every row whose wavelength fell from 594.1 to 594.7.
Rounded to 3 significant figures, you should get 26.1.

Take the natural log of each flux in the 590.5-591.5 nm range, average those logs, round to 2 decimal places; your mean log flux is 1.83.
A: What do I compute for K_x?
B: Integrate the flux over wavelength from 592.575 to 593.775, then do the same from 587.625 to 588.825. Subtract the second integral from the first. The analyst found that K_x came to 0.68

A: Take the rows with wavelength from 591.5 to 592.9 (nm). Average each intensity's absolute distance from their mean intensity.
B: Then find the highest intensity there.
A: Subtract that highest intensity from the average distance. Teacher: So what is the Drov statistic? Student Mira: -6.43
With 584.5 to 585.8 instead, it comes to -6.56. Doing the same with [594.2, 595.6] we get -6.57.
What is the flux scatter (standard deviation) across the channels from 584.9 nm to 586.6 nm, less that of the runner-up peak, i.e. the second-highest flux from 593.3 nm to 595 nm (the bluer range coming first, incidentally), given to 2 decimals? -6.51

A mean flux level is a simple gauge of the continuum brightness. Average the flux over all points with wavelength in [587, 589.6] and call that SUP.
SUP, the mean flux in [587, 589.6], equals 5.79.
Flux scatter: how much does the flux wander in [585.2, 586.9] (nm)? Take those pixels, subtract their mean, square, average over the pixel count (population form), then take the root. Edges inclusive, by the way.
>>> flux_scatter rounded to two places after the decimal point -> 0.16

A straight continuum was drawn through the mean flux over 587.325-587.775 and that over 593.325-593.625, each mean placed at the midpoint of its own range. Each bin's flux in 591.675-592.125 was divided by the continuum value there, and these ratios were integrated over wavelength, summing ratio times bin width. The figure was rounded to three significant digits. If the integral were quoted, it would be 0.442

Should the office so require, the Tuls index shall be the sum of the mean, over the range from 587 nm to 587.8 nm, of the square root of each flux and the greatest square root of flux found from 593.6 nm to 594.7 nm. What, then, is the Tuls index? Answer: 5.14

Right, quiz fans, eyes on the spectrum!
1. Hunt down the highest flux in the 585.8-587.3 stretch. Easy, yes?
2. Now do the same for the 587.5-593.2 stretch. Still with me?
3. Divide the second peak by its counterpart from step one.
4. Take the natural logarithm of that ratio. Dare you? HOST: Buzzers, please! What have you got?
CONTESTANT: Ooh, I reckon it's 0.025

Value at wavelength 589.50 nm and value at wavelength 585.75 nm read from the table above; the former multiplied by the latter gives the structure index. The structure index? 31.7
